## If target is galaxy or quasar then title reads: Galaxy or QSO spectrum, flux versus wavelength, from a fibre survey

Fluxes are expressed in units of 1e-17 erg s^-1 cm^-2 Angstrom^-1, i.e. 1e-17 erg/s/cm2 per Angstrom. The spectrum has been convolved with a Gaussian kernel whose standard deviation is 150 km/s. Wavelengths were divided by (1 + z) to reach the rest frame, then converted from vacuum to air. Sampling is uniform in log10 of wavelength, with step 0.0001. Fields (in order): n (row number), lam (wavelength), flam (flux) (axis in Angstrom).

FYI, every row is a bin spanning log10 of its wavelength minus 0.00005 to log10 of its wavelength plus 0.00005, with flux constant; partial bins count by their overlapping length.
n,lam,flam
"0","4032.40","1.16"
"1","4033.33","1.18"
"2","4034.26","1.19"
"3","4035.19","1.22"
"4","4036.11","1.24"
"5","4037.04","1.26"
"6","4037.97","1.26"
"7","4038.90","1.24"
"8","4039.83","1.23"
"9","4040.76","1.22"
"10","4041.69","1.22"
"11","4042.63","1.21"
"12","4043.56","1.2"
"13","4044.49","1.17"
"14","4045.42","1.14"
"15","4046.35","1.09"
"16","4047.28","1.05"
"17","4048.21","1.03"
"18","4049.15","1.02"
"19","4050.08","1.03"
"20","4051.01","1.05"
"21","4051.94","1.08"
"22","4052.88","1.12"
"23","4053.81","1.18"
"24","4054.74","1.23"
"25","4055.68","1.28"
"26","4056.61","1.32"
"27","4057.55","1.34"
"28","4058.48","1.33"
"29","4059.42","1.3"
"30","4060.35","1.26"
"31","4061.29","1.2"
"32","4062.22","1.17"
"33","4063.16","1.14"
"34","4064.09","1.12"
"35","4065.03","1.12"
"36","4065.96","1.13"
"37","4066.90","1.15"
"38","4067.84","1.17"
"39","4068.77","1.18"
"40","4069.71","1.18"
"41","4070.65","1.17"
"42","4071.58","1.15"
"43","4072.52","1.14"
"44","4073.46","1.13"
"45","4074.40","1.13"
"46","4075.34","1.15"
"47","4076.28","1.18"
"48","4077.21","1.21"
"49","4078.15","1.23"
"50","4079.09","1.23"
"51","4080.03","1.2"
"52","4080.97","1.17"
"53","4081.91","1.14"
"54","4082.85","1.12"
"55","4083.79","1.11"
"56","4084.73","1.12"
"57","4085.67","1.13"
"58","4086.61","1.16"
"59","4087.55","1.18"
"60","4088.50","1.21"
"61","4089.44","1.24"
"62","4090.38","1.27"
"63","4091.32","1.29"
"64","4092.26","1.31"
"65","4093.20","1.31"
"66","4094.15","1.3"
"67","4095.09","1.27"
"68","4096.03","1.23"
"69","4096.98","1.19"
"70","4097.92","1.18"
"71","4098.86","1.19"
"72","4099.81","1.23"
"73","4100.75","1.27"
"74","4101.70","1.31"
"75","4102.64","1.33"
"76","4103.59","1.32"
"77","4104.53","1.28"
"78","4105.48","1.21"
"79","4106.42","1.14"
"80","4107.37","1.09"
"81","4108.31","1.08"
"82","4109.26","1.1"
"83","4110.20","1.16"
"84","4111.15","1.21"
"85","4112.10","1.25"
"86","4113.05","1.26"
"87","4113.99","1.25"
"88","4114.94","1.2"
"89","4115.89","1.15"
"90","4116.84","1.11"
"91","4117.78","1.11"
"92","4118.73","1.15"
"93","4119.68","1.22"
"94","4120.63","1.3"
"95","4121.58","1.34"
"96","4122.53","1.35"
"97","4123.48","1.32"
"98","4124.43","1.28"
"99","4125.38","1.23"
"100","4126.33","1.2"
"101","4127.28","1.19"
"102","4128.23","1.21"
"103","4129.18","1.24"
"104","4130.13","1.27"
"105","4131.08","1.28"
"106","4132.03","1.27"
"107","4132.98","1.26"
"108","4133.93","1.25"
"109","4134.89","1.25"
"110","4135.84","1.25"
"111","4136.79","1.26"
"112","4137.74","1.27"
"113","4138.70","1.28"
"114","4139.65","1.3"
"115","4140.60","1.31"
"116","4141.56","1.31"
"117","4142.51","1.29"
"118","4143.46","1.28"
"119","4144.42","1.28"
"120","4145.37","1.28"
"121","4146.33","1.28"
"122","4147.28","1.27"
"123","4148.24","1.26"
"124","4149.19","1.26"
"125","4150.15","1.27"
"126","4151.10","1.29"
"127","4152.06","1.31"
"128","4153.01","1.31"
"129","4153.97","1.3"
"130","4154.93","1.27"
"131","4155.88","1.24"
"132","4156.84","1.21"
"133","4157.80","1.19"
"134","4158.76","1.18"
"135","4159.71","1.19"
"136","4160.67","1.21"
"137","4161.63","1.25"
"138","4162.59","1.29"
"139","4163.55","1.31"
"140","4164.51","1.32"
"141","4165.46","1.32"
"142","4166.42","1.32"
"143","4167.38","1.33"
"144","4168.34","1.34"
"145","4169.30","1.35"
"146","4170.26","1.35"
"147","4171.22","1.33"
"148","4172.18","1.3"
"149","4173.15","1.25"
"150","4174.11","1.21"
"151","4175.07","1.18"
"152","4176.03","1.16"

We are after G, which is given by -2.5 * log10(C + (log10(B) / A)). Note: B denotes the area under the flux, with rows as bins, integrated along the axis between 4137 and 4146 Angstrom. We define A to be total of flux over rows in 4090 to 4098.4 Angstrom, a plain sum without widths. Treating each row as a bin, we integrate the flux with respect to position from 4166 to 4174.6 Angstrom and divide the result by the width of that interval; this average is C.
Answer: -0.37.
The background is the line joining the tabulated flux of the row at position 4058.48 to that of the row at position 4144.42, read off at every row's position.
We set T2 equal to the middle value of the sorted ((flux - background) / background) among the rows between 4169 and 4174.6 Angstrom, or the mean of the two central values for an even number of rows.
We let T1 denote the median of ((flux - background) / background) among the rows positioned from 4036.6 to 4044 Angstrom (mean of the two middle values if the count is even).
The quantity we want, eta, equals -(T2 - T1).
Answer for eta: -0.13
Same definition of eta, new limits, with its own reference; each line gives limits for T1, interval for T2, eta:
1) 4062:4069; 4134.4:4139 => -0.12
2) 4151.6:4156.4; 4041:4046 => 0.12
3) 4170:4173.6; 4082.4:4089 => 0.18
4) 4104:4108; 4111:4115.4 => -0.06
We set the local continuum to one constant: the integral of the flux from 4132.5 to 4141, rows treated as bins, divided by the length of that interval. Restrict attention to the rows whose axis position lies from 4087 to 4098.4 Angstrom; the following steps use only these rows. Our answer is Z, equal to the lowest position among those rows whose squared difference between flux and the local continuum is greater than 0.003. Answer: 4087.55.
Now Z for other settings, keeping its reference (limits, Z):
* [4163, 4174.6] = 4167.38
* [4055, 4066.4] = 4057.55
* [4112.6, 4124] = 4114.94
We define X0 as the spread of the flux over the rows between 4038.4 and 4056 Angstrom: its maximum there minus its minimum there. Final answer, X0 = 0.26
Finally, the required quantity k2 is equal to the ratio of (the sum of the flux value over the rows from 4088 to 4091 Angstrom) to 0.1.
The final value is 37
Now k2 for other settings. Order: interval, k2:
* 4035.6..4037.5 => 25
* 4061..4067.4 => 80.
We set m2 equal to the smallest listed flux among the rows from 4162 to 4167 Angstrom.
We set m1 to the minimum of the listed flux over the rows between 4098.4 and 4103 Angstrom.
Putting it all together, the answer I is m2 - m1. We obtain 0.10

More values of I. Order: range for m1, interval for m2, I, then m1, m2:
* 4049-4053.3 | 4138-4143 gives 0.26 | 1.02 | 1.28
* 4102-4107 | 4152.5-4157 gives 0.07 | 1.14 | 1.21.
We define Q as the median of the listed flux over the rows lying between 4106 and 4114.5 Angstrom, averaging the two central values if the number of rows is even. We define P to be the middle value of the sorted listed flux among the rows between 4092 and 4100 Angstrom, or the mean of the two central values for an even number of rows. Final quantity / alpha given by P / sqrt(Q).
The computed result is 1.14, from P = 1.23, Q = 1.16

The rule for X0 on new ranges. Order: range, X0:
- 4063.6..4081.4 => 0.11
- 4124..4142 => 0.12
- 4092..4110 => 0.25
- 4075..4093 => 0.20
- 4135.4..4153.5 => 0.06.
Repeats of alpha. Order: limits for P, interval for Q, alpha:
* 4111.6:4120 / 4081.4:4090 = 1.12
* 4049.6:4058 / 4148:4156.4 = 1.05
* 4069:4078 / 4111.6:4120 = 1.05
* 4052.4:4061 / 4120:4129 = 1.13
